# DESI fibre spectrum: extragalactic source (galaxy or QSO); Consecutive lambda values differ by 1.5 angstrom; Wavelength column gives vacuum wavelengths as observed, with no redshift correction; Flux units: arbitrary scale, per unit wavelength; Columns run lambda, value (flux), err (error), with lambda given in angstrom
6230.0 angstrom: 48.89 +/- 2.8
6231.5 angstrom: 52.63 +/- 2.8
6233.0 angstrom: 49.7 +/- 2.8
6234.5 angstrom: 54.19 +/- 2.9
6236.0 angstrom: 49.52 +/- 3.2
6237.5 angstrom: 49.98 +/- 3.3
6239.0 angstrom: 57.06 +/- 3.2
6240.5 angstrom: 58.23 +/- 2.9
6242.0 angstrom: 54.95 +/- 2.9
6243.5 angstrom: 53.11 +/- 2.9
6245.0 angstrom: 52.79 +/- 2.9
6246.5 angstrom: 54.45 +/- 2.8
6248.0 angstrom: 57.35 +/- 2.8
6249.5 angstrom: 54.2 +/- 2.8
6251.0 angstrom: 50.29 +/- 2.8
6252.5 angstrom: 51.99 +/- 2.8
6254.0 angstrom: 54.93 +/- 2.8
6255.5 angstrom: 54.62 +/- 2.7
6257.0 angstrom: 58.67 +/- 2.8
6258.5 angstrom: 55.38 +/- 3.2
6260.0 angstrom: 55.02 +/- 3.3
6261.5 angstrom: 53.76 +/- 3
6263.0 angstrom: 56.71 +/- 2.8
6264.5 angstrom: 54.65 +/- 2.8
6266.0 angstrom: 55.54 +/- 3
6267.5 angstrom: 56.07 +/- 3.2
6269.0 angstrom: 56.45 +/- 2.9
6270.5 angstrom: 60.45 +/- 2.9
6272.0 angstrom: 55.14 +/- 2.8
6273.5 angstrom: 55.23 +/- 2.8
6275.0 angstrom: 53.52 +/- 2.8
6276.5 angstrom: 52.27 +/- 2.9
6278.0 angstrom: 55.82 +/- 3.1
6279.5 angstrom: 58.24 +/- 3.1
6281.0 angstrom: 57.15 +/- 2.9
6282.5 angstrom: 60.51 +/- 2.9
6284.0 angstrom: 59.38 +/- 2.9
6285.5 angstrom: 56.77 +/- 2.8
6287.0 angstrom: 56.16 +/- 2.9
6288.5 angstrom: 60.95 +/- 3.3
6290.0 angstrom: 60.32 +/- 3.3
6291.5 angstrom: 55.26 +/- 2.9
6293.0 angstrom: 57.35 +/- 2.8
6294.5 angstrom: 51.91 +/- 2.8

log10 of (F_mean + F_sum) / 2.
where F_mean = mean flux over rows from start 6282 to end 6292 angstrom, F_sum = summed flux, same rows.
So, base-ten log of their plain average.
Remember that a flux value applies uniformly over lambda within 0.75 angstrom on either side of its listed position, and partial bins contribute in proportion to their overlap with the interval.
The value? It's 2.369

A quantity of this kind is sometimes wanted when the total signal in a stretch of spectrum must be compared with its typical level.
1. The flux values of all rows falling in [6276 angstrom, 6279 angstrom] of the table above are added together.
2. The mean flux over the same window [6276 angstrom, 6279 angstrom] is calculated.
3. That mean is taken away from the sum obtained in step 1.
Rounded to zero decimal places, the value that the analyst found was 54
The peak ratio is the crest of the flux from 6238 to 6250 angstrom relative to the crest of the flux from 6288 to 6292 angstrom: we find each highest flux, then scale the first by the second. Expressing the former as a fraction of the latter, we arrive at 0.96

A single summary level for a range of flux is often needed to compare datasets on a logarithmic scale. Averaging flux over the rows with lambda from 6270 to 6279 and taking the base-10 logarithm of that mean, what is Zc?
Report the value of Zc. 1.74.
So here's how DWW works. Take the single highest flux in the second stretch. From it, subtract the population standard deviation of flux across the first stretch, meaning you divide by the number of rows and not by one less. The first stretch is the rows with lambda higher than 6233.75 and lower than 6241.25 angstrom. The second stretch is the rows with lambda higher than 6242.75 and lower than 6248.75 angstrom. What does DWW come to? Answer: 53.8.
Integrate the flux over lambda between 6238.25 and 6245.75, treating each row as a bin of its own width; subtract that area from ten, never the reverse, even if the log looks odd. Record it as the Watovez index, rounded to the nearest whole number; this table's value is -404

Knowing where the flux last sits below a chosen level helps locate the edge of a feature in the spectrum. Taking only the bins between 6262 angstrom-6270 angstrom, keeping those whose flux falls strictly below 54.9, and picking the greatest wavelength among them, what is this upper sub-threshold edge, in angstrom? 6264.5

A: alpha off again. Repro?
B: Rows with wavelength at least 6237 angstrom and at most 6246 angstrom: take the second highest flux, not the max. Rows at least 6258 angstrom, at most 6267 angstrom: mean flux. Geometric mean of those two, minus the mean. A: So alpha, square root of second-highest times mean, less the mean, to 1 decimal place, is 0.9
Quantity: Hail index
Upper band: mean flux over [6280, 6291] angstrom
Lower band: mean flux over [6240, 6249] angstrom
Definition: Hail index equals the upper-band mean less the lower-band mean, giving 3.6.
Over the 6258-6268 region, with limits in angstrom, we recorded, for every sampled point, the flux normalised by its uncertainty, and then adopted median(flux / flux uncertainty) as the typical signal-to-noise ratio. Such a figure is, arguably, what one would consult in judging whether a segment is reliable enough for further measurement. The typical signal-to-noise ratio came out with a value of 17.9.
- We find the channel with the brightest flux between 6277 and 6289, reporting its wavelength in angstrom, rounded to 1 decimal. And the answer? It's 6288.5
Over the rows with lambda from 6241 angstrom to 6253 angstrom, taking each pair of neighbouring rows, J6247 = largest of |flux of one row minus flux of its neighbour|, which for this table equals 3.9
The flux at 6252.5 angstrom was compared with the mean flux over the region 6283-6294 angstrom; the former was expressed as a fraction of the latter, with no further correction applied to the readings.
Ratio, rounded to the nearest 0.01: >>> 0.90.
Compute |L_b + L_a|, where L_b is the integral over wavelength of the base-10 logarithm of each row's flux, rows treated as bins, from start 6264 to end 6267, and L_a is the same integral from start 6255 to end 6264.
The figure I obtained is 21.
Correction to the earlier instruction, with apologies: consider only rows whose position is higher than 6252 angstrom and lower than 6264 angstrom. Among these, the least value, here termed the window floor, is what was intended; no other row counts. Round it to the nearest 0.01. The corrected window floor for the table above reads 51.99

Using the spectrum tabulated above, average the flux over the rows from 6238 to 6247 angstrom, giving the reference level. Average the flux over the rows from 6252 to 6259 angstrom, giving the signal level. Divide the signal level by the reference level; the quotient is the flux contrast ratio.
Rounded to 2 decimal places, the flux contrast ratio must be 1.00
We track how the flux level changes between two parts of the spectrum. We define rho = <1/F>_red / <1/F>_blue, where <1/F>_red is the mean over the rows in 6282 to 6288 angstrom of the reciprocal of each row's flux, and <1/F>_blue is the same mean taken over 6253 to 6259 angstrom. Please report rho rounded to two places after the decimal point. 0.96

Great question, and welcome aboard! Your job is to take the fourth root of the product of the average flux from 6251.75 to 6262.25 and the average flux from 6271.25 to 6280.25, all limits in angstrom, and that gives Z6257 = 7.41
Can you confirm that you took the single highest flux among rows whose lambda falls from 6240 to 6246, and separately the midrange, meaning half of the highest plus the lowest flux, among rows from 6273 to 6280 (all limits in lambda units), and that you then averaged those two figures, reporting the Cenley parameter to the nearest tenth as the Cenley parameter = 56.7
